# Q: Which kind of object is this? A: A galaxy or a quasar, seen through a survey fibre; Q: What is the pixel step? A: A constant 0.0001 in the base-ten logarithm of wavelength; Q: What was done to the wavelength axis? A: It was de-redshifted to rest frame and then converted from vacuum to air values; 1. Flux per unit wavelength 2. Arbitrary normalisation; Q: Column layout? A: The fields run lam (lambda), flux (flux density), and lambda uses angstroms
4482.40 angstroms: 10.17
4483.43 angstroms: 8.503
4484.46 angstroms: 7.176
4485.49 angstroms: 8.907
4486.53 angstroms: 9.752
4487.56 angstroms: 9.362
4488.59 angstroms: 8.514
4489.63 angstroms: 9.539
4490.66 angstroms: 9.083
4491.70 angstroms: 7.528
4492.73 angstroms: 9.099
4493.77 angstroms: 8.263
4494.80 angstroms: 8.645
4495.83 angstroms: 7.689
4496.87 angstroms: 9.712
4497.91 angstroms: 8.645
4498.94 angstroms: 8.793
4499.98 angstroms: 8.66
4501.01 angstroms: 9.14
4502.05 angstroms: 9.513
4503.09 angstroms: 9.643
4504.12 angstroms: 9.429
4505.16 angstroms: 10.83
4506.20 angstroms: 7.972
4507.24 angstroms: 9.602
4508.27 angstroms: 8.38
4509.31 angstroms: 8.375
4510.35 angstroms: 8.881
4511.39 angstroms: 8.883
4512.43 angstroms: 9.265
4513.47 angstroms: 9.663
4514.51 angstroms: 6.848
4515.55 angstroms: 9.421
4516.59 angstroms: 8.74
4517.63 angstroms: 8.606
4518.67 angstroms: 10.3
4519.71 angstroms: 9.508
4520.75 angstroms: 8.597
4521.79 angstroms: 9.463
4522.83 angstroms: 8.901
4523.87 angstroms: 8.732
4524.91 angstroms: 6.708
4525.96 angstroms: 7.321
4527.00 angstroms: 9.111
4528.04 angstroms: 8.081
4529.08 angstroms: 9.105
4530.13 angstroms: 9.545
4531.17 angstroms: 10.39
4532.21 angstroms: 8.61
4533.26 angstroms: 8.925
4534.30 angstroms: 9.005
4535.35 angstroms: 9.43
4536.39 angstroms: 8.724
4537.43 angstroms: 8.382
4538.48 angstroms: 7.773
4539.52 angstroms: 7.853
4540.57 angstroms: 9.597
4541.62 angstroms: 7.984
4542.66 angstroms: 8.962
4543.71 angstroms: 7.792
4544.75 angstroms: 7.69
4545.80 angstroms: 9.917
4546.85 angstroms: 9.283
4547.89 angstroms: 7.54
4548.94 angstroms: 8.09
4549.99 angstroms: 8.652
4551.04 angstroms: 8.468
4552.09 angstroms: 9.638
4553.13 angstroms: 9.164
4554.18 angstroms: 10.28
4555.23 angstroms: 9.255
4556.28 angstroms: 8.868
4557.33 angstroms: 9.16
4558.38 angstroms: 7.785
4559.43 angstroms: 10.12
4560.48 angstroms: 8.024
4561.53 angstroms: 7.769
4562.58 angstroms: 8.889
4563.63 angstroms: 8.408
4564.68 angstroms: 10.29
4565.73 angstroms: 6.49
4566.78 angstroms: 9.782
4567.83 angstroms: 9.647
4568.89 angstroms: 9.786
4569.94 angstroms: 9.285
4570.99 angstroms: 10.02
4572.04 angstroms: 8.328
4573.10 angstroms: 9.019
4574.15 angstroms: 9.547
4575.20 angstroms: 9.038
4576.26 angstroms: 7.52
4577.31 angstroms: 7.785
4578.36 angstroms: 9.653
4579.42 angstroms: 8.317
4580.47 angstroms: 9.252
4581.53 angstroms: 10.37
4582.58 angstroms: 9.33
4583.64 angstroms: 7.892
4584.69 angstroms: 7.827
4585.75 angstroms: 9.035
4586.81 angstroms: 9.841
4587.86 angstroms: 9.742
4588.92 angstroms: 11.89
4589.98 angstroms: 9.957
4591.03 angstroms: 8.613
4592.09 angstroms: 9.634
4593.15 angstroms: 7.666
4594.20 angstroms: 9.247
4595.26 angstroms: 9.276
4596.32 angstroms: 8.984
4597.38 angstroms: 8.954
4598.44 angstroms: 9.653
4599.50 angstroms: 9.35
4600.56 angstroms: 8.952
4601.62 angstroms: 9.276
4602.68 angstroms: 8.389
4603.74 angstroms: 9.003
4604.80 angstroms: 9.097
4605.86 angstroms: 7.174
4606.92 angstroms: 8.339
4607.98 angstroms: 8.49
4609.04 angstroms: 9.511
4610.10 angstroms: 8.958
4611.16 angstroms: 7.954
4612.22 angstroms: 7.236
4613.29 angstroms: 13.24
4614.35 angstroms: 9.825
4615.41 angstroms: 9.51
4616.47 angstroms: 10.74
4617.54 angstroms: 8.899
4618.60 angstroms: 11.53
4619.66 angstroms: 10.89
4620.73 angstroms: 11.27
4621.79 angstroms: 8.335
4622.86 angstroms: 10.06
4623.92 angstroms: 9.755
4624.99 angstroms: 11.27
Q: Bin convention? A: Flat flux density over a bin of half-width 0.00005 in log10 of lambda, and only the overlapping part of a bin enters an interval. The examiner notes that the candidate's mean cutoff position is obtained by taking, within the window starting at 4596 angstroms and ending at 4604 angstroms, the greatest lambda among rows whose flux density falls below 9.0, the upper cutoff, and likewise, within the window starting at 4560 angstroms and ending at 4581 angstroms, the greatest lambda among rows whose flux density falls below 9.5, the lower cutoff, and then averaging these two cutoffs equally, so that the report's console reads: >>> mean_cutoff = 4591.6 angstroms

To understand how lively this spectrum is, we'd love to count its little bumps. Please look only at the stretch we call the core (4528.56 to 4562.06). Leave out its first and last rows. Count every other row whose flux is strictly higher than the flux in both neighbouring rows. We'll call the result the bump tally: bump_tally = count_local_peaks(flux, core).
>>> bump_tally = 10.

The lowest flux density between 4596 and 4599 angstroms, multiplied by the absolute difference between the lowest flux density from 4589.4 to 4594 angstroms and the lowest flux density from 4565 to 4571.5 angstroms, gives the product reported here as 11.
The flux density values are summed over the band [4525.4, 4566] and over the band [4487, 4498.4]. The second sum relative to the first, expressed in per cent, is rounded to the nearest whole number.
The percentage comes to 28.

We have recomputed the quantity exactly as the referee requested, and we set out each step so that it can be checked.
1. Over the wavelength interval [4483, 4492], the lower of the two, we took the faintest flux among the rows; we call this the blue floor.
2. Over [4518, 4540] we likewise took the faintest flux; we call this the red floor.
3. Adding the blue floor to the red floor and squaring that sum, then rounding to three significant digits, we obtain 193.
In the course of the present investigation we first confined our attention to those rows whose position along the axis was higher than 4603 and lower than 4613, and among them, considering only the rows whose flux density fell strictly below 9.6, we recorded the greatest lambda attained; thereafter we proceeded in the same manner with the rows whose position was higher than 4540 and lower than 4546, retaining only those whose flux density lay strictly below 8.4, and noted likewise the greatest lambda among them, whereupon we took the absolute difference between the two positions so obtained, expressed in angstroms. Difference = 67.5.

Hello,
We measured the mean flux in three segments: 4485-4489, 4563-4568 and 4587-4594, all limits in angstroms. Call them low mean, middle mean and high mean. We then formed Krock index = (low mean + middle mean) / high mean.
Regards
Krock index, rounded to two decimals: 1.88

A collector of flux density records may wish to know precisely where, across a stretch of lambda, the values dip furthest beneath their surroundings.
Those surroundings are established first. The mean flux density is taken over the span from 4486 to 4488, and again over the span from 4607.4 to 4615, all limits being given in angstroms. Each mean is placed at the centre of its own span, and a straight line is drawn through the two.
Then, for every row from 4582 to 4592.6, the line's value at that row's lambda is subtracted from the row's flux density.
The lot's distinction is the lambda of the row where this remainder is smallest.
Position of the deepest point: 4584.69 angstroms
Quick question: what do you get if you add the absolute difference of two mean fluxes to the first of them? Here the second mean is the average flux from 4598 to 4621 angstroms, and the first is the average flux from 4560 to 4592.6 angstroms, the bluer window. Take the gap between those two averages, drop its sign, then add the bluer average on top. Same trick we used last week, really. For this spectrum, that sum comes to 9.4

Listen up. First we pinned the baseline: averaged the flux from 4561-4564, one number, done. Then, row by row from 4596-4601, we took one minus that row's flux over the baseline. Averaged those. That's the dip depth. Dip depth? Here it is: -0.10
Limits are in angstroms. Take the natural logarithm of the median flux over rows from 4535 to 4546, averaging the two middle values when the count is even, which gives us 2.13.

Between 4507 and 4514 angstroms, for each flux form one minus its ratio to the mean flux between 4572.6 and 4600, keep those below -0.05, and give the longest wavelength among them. 4513.47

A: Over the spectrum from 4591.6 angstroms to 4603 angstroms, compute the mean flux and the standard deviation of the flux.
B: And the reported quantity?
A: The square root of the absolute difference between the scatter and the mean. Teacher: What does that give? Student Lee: 2.91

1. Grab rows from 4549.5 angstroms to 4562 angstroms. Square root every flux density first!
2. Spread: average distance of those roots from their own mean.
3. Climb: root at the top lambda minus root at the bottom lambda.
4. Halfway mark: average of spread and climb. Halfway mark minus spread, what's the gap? -0.13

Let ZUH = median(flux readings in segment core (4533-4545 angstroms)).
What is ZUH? 8.6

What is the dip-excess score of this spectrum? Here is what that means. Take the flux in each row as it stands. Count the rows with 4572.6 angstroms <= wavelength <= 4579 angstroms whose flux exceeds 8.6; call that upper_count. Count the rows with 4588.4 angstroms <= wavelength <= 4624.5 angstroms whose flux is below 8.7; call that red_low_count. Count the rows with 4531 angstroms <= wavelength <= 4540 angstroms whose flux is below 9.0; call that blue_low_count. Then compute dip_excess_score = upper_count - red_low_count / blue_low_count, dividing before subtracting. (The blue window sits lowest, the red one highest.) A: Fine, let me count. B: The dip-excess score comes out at 2.5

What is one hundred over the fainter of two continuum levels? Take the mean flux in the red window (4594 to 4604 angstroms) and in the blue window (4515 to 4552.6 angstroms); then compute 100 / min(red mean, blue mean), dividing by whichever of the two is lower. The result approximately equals 11.4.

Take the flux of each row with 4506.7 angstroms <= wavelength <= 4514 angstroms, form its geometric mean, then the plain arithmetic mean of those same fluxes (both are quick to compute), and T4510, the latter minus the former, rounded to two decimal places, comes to 0.01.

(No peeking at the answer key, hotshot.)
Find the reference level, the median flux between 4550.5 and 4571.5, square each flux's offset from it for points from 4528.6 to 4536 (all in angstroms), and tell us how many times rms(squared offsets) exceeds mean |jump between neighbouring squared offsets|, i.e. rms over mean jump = 1.20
